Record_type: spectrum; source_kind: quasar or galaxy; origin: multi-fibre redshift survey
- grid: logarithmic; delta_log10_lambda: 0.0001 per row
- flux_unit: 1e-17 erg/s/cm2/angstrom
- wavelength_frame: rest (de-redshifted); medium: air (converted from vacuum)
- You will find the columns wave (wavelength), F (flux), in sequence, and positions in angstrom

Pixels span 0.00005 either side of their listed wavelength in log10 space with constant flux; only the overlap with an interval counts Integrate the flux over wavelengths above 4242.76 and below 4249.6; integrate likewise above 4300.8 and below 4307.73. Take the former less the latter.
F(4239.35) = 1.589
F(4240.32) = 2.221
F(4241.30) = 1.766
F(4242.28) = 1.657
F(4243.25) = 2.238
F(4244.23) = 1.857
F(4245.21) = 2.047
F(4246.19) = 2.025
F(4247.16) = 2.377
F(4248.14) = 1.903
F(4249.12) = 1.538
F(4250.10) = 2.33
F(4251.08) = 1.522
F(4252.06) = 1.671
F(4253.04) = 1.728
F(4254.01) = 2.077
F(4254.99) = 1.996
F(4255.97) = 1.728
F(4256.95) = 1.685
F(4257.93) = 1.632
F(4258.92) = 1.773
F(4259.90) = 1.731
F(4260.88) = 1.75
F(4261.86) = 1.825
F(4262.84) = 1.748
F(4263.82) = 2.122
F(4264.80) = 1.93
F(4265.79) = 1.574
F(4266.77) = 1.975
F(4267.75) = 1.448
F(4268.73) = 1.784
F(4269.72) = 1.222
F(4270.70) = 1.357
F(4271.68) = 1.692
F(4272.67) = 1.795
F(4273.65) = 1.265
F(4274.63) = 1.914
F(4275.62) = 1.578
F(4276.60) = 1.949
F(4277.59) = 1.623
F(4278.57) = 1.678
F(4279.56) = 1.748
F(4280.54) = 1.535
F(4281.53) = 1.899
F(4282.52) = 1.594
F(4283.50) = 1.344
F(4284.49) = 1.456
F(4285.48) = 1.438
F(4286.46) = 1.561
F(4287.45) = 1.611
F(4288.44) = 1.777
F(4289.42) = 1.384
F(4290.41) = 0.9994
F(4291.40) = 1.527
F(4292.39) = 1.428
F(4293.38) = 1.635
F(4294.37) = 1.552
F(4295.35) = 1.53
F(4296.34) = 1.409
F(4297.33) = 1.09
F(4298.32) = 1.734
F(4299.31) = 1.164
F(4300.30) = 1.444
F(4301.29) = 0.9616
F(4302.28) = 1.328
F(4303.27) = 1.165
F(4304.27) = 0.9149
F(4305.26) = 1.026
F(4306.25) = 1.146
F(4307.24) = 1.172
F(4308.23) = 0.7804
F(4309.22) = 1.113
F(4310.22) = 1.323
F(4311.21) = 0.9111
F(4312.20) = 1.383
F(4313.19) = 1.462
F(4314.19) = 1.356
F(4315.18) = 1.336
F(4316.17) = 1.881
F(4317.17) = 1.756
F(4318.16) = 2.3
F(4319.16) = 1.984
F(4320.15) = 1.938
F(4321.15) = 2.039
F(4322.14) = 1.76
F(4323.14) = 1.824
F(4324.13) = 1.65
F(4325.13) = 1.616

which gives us 6.0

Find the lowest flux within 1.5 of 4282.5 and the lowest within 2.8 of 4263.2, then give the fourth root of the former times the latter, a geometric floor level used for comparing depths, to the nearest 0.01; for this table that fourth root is 1.21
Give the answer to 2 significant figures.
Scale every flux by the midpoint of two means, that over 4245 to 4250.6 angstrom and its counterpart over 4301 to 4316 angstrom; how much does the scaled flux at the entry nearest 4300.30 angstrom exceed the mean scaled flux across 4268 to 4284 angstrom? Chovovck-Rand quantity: -0.11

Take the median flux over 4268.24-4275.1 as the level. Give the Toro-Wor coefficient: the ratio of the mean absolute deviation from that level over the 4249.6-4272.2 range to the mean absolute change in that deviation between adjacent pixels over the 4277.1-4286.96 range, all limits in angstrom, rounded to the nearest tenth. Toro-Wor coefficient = 1.9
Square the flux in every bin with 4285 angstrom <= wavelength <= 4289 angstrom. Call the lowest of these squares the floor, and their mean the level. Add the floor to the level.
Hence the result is 4.6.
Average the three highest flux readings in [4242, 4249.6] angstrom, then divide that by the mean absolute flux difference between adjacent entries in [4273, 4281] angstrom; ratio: 7.7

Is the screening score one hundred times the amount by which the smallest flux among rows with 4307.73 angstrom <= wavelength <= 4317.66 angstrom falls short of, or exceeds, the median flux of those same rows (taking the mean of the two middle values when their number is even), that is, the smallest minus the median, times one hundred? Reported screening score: -57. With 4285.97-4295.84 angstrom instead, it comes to -54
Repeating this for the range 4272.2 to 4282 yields -45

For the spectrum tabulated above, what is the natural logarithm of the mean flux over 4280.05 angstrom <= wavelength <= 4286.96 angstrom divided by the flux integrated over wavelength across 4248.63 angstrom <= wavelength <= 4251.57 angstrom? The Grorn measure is -1.2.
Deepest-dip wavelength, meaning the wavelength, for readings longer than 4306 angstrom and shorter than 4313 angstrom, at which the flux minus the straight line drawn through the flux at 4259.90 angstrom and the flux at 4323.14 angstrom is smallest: 4308.23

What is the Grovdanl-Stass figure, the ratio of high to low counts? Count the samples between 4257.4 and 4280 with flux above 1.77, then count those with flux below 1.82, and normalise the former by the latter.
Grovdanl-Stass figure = 0.5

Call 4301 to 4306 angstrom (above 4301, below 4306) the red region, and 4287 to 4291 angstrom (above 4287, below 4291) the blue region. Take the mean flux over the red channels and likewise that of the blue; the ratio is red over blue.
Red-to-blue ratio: 0.75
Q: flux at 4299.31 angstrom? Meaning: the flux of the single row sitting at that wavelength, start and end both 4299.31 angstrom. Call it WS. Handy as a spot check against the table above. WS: 1.164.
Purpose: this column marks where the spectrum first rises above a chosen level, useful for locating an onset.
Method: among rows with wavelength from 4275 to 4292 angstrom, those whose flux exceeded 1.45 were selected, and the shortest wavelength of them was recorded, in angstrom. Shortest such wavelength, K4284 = 4275.62 angstrom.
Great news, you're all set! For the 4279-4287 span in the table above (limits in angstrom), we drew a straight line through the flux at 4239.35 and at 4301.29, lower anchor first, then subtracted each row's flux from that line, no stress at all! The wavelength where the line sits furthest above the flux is 4283.50 angstrom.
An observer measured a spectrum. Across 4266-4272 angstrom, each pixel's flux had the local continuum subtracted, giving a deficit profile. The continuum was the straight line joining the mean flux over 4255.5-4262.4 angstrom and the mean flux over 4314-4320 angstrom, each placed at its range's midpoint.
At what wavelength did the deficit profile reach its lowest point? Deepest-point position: 4269.72 angstrom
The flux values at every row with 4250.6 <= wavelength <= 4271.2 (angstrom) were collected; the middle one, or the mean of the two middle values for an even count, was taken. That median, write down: 1.7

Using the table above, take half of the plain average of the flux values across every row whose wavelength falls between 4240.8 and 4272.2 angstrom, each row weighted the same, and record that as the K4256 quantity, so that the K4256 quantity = 0.90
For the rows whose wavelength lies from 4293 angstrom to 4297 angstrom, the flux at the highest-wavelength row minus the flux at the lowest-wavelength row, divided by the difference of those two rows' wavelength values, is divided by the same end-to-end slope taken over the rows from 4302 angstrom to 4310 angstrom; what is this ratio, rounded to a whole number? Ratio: 2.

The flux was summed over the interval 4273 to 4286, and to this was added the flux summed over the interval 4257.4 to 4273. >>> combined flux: 48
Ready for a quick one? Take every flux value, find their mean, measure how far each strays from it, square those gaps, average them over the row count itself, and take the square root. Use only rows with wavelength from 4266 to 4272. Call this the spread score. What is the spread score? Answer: 0.26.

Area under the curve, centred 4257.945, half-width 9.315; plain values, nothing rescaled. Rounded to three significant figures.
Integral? 33.7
